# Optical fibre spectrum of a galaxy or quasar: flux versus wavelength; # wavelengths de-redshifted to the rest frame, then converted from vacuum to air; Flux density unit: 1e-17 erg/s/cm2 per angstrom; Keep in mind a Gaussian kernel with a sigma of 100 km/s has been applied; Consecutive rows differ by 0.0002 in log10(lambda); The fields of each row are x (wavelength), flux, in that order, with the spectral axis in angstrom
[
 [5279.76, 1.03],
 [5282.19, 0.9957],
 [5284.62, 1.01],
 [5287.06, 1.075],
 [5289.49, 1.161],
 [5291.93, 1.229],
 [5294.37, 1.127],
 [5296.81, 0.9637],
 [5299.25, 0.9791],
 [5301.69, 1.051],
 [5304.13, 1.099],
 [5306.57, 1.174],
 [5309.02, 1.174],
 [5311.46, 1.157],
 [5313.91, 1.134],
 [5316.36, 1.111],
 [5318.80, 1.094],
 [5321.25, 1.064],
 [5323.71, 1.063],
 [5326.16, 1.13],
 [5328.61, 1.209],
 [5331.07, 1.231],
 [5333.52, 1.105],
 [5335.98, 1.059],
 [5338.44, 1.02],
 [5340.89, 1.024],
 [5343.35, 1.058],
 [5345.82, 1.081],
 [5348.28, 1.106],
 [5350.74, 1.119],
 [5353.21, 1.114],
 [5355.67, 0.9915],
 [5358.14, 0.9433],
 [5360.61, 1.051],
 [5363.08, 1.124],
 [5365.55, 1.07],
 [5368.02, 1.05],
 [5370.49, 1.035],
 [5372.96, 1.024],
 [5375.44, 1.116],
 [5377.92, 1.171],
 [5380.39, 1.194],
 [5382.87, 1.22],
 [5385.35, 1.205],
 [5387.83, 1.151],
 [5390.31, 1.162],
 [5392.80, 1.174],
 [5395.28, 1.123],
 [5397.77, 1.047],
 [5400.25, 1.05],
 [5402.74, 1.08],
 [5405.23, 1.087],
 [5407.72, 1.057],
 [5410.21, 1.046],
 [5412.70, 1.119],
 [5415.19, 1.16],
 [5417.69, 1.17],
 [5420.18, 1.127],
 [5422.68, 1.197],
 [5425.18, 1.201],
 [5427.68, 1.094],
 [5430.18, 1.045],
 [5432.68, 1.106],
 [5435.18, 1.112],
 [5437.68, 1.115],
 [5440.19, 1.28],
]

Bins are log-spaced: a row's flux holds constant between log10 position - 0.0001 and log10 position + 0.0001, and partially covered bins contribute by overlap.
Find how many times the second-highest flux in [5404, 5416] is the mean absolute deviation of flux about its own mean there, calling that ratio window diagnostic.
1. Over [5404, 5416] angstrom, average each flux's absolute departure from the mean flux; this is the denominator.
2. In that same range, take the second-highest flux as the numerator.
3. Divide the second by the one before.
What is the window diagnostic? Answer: 31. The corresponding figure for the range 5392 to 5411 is 33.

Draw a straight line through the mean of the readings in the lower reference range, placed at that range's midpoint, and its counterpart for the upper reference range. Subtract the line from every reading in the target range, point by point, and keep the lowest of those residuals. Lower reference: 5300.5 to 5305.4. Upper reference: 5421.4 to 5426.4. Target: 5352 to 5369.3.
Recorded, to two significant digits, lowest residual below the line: -0.19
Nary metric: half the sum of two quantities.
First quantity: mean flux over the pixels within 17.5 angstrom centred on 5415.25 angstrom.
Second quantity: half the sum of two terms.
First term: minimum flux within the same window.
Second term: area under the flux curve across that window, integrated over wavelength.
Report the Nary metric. 5.7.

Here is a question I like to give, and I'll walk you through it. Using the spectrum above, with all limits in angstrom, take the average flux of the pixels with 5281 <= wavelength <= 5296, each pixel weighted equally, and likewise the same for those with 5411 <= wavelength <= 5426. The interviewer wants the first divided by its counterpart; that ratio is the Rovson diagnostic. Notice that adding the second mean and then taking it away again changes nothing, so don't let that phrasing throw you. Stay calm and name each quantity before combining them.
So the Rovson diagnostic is 0.95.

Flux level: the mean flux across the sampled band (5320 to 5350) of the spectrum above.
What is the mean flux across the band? 1.10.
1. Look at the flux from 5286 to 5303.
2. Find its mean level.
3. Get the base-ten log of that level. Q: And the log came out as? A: 0.035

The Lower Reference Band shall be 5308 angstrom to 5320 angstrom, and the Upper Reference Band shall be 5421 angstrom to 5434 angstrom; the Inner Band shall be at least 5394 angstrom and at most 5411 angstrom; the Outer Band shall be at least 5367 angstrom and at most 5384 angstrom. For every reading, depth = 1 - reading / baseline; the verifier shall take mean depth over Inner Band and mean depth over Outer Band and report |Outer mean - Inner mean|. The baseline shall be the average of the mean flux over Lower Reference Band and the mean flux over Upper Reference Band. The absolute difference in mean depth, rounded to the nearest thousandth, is 0.040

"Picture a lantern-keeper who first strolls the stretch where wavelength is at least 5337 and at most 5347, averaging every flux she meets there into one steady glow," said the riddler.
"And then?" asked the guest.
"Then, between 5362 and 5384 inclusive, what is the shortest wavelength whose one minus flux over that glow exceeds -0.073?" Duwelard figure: 5365.55 angstrom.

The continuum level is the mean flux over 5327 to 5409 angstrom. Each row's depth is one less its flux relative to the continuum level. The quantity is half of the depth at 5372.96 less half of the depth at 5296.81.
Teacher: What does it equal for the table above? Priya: -0.03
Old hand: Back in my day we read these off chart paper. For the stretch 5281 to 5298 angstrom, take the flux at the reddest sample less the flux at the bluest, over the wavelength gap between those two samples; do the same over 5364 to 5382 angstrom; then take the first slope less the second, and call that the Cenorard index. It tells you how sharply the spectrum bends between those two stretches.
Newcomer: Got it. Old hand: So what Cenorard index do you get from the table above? -0.011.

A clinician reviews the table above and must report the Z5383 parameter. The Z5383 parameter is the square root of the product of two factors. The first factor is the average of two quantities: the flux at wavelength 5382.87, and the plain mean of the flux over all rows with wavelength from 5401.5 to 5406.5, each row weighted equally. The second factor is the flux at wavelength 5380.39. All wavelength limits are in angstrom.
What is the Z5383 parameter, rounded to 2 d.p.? 1.17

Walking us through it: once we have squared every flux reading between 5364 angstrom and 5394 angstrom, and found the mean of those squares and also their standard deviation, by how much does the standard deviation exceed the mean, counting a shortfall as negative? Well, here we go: -1.13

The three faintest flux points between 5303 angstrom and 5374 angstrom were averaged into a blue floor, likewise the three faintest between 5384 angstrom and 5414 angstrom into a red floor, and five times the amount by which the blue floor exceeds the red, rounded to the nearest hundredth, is -0.31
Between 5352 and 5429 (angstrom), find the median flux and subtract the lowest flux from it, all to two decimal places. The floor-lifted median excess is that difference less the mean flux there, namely -0.94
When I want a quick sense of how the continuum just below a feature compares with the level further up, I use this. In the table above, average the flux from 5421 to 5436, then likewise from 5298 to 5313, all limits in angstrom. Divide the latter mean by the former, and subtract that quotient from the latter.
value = 0.124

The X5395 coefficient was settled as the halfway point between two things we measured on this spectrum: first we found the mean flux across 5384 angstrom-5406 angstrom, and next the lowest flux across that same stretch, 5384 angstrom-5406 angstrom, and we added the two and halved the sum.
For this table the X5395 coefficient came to 1.08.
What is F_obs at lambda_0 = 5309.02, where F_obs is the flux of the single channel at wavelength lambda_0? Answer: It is 1.174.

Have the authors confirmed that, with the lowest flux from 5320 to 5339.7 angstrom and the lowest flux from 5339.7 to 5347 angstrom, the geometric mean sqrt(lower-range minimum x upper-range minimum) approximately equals 1.02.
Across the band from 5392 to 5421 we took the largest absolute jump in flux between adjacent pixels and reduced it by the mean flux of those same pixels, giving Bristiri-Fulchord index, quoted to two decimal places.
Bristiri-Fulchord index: -1.03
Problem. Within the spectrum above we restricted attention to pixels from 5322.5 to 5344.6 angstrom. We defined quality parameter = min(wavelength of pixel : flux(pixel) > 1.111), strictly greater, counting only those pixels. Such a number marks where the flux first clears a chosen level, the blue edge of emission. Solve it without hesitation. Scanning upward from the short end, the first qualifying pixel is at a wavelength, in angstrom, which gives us 5326.16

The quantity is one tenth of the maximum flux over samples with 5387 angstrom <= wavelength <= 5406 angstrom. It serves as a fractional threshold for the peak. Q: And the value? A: 0.117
